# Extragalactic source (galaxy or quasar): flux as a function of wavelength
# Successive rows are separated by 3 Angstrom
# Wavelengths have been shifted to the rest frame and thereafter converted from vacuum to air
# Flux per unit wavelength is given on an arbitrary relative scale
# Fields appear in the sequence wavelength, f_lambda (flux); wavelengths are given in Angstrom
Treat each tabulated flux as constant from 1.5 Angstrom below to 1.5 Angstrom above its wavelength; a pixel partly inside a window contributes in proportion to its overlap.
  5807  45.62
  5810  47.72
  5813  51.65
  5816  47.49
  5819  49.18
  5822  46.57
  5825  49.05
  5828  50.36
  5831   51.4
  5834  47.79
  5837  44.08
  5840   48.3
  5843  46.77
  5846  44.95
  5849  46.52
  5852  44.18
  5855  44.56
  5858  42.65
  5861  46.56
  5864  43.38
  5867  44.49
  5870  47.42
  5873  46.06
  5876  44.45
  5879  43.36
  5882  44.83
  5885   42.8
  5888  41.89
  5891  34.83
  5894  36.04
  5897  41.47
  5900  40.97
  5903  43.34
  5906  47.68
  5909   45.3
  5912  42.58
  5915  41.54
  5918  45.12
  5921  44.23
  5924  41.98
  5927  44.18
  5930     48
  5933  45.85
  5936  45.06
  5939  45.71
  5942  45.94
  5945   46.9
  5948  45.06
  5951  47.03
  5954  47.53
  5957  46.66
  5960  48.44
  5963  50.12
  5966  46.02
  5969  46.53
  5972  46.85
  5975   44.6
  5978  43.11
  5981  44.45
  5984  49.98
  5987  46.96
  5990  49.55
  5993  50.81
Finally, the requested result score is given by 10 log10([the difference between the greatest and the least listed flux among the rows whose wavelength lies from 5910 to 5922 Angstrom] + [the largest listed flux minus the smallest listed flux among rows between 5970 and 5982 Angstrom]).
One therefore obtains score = 8.6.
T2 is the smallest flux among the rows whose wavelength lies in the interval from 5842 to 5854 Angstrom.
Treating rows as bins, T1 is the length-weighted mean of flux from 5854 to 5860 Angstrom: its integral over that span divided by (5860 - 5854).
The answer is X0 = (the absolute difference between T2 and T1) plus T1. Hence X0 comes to 44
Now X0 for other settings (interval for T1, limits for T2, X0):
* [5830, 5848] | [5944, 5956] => 49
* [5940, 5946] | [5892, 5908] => 57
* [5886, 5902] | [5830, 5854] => 44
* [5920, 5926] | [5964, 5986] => 43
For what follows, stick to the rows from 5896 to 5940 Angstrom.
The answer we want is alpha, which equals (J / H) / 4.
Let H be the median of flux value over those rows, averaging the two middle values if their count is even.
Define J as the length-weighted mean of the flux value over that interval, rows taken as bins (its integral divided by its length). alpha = 0.250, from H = 44.2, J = 44.2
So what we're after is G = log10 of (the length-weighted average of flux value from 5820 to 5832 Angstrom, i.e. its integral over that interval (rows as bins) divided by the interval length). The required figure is 1.69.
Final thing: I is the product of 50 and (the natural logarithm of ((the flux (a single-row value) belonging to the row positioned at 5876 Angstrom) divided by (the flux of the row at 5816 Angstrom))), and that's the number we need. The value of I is -3.3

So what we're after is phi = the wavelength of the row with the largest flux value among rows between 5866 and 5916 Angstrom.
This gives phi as 5906 Angstrom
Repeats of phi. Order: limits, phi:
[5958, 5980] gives 5963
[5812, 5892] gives 5813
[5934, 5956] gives 5954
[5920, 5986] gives 5963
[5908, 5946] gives 5930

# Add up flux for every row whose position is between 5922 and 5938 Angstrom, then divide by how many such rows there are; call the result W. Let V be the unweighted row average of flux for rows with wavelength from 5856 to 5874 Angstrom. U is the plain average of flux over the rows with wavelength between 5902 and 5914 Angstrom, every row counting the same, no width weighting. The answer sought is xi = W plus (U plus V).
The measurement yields 135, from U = 44.7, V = 45.1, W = 45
